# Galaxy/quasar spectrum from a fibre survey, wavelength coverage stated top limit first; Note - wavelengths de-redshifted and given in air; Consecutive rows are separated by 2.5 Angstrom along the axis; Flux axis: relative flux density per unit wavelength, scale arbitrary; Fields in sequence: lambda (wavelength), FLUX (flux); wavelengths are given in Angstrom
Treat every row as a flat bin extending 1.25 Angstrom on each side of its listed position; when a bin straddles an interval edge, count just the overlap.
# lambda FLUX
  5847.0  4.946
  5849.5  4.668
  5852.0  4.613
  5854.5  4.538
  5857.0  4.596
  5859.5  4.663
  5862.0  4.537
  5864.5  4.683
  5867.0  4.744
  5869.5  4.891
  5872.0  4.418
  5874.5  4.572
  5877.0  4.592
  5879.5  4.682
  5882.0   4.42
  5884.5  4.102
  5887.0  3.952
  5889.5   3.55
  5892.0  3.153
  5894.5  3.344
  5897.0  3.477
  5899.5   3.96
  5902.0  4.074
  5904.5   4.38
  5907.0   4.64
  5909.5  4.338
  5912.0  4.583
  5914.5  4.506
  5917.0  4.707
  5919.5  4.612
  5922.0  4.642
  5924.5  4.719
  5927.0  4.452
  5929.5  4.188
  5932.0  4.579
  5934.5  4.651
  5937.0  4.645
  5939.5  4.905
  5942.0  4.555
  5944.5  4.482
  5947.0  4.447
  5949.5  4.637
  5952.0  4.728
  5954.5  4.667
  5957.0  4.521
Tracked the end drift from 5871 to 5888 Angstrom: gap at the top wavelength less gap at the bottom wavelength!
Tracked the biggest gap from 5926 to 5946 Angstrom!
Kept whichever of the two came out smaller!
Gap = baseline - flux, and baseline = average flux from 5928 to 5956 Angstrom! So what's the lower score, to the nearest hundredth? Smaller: 0.40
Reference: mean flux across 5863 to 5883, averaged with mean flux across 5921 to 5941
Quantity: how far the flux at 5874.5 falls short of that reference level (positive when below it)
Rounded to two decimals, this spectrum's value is 0.04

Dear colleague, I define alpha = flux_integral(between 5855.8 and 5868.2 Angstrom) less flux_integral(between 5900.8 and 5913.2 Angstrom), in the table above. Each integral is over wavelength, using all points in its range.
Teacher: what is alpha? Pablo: 3.0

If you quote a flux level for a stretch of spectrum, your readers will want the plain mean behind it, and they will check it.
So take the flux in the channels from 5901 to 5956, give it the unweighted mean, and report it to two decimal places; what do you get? 4.55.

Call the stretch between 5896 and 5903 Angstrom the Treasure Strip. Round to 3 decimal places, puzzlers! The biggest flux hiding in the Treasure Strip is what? 4.074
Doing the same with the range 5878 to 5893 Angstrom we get 4.682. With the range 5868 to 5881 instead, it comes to 4.891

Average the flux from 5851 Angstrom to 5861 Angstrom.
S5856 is 4.60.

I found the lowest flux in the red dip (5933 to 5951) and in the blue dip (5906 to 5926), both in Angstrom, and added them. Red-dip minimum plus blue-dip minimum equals 8.8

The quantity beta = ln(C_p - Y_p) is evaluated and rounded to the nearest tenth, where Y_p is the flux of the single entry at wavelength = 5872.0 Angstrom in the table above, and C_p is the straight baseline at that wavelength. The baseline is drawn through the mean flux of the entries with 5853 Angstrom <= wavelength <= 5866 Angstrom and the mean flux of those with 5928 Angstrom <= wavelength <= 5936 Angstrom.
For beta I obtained -1.8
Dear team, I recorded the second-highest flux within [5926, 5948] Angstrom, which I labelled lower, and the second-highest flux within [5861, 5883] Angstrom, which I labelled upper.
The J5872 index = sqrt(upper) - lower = -2.47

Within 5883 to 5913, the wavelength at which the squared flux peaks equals 5907.0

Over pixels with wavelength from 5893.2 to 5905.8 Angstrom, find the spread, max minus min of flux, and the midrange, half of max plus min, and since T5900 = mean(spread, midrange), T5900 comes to 2.45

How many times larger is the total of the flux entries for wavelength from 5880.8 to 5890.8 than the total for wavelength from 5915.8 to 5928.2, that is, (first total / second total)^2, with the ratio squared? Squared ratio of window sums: 0.48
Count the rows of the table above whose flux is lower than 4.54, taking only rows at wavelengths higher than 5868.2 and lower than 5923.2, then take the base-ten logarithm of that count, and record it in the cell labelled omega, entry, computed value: 1.11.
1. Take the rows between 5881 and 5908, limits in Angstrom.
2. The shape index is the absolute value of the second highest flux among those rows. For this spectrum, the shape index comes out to 4.42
